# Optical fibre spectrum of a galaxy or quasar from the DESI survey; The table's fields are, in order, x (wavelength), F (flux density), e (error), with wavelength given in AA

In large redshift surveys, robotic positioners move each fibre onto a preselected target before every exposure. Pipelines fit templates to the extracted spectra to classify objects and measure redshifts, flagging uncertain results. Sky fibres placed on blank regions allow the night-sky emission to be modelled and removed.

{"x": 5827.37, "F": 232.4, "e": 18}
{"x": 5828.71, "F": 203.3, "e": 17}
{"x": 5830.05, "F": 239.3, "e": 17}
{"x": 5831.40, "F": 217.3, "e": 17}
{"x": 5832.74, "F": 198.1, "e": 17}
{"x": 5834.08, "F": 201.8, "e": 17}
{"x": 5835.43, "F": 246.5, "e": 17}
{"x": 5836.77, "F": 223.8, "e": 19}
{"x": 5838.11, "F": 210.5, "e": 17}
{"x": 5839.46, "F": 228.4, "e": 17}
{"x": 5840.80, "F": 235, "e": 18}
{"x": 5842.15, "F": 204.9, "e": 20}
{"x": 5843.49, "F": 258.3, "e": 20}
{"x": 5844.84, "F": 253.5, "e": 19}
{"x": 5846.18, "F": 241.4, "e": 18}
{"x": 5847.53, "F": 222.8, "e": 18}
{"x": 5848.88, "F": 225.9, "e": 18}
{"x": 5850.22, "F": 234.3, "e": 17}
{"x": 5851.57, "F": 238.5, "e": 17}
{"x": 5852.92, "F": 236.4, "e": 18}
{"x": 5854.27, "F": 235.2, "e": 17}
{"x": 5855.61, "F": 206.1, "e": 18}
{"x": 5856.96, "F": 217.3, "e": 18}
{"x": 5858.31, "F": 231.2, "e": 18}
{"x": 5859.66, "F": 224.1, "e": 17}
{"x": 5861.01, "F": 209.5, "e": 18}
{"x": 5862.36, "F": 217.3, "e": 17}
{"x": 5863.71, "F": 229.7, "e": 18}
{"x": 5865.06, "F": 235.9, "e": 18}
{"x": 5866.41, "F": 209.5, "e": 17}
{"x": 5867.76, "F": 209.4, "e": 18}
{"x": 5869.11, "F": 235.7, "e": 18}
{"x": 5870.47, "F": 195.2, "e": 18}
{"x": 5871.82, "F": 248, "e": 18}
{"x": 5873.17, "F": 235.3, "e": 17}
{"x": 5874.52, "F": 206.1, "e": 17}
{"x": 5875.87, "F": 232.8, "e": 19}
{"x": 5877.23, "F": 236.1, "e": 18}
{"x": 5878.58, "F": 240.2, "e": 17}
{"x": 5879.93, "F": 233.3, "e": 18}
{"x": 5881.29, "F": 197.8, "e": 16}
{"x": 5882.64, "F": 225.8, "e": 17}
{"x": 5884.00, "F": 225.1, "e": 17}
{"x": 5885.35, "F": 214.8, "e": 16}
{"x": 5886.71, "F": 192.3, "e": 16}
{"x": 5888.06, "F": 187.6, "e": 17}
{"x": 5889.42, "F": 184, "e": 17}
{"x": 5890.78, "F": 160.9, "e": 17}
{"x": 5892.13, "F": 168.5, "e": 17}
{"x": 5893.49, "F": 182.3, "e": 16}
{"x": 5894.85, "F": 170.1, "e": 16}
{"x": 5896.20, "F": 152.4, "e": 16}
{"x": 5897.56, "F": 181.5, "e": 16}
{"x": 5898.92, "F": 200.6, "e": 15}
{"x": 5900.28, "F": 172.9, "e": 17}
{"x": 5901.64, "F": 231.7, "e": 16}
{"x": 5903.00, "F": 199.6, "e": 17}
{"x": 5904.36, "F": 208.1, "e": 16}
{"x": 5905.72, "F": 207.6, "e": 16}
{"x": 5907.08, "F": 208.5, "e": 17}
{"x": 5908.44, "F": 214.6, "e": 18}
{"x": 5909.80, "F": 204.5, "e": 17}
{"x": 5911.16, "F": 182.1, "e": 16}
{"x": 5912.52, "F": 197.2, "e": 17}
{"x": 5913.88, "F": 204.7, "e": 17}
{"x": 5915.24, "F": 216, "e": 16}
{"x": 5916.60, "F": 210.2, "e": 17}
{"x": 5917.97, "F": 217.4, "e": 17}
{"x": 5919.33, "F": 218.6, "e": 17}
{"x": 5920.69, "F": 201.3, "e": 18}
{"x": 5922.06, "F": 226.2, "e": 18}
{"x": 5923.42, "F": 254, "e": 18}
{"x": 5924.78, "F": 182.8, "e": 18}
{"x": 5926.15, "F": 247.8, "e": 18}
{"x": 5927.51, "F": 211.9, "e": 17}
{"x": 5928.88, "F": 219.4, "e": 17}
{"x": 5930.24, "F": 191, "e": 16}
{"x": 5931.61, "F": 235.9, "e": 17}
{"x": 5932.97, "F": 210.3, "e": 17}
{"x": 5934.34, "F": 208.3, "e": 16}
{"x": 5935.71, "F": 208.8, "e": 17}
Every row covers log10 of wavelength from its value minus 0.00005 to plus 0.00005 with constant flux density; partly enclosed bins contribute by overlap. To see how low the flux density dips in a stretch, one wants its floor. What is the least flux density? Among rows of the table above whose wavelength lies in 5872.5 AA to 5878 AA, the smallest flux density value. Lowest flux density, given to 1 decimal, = 206.1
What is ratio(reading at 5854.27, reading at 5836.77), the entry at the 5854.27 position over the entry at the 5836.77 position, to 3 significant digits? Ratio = 1.05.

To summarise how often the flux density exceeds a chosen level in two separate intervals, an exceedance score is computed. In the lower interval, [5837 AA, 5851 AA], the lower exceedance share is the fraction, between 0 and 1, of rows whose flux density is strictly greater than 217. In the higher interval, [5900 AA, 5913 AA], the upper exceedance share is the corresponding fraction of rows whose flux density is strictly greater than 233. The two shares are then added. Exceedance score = 0.80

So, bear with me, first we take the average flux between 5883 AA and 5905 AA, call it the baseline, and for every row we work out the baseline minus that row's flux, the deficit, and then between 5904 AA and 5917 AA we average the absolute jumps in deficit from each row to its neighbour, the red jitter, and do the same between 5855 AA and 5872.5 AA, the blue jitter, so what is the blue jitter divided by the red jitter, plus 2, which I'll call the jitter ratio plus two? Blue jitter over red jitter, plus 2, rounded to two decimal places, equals 4.06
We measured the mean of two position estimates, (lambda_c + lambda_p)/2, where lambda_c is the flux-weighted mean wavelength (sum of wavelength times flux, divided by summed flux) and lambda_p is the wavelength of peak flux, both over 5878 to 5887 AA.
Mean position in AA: 5880.5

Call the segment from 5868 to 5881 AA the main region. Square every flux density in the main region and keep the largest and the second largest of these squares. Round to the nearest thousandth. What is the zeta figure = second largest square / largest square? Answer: 0.938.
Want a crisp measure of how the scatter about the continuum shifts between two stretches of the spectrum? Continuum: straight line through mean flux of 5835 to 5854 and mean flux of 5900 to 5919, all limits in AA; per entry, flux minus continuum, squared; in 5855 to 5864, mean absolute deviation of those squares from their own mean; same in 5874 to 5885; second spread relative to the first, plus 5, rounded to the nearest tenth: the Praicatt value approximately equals 5.8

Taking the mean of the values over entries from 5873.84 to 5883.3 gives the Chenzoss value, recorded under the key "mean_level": 225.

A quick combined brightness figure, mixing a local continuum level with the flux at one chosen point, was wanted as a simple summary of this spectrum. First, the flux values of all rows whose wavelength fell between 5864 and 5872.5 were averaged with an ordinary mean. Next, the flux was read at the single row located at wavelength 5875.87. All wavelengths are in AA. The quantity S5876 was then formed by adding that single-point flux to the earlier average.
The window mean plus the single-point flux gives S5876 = 455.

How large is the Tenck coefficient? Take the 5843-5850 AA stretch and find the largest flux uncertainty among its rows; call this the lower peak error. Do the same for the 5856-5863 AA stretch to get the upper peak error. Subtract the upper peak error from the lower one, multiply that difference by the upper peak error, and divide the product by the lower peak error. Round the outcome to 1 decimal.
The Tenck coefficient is 1.8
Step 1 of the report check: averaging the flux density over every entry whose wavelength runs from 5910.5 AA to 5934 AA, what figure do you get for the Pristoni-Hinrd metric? 213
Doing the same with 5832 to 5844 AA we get 223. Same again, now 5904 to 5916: 205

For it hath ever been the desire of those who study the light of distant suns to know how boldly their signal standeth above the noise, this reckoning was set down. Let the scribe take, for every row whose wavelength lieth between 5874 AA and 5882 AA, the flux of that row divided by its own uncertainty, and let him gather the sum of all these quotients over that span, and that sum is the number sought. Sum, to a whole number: 77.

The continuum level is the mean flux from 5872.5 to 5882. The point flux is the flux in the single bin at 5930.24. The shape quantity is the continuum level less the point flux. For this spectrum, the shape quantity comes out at 35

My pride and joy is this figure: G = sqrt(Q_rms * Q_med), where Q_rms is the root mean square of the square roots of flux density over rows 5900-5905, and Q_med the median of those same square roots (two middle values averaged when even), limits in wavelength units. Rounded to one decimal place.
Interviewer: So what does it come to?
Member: 14.3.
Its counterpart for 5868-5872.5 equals 15.2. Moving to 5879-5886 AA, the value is 14.9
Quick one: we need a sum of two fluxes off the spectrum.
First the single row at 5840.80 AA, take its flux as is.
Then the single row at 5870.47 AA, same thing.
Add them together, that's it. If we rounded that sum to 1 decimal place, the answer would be 430.2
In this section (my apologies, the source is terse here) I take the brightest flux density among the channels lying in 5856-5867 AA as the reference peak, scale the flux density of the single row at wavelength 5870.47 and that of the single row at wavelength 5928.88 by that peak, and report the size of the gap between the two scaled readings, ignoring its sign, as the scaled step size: 0.10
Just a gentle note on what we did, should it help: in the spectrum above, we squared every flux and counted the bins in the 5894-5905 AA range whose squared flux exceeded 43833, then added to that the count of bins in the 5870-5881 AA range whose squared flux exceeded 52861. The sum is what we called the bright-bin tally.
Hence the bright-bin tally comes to 7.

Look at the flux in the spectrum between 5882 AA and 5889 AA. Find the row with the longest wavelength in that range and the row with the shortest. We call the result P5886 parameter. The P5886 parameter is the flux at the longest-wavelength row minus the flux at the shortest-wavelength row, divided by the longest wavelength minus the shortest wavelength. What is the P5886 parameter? -7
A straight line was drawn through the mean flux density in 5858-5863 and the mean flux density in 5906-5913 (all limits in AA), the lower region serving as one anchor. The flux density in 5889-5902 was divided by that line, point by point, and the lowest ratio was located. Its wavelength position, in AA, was 5896.20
